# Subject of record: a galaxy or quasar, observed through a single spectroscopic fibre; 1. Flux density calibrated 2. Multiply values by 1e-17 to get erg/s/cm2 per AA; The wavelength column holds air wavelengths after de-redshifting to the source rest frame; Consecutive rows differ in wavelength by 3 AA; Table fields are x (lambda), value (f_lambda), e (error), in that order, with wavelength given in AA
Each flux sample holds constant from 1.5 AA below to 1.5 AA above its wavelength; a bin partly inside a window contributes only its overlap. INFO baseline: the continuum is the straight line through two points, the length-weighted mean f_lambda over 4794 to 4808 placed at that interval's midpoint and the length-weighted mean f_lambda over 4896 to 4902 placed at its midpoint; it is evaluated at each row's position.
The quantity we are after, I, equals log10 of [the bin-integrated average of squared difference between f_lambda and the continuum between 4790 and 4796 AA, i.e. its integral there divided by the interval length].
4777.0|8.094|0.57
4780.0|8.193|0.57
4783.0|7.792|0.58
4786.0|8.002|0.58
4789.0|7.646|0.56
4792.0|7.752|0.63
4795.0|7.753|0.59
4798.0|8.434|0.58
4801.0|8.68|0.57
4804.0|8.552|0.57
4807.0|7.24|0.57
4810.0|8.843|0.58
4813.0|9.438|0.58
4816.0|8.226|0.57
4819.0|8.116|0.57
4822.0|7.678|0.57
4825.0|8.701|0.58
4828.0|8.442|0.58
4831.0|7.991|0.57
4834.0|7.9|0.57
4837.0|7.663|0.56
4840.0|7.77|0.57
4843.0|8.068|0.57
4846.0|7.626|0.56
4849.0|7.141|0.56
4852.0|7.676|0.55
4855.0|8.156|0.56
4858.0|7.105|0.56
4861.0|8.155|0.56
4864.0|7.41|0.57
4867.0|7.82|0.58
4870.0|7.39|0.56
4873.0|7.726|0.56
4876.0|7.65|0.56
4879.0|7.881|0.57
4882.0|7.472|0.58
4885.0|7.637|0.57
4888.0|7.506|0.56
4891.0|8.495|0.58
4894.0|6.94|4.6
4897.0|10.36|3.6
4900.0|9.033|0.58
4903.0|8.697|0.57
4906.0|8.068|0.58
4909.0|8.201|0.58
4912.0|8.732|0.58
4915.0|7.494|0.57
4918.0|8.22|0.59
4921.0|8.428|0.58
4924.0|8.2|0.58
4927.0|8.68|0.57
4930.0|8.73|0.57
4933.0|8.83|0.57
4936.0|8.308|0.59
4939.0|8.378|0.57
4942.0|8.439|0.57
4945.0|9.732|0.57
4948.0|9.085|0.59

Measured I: -1.0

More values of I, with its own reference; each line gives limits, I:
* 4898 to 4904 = -0.3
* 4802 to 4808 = -0.3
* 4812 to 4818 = -0.3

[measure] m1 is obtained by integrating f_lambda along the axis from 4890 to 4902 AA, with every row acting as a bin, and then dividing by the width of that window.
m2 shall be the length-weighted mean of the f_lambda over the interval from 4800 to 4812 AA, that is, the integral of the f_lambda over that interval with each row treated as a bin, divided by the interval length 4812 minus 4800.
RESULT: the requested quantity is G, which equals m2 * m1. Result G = 72.9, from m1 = 8.72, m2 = 8.4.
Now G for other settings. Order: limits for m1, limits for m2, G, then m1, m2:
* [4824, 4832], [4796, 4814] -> 71.1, 8.38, 8.5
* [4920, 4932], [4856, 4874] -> 64.9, 8.53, 7.6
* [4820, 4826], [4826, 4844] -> 65.0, 8.14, 8.0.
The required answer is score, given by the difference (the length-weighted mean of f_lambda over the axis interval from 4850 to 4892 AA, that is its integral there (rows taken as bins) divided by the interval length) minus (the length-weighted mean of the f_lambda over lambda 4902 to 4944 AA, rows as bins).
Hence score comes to -0.7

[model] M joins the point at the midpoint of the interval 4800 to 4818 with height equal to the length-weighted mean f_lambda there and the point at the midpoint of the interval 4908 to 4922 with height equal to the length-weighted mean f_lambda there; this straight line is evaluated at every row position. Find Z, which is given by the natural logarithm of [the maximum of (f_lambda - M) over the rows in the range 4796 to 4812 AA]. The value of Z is -1.0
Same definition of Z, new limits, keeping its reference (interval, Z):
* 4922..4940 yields -0.4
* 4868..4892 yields -1.5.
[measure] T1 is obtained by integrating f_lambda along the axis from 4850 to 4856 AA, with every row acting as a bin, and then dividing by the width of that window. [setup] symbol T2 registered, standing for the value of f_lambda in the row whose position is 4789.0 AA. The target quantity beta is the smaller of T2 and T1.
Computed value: 7.65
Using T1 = 7.8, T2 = 7.646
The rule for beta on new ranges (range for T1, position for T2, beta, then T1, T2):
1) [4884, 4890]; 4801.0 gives 7.64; 7.6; 8.68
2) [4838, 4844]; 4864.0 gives 7.41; 7.9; 7.41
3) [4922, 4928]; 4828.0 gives 8.42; 8.4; 8.442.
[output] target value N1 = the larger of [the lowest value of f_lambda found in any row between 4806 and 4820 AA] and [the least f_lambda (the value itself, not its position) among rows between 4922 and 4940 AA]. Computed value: 8.20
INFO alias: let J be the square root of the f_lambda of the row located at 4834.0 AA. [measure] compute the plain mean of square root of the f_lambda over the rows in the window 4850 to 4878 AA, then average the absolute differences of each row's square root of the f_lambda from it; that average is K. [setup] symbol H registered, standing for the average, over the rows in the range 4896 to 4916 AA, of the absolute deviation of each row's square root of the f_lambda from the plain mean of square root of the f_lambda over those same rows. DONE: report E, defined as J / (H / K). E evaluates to 1.2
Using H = 0.107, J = 2.81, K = 0.05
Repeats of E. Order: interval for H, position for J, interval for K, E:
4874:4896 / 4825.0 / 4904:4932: 2.8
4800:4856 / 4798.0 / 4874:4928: 3.6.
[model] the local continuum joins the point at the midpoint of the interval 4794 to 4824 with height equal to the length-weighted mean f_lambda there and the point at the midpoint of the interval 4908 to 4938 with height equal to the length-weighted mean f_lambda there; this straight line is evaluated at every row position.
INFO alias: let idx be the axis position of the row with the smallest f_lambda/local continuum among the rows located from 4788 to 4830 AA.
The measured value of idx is 4807.0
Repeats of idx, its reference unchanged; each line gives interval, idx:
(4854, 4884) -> 4858.0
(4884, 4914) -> 4894.0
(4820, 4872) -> 4858.0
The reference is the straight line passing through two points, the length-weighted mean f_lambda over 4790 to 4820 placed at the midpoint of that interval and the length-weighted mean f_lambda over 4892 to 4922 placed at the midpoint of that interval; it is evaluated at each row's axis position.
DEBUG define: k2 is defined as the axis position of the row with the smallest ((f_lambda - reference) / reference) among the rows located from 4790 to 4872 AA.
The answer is 4858.0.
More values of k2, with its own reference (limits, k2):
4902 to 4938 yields 4915.0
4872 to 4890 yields 4882.0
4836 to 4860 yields 4858.0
